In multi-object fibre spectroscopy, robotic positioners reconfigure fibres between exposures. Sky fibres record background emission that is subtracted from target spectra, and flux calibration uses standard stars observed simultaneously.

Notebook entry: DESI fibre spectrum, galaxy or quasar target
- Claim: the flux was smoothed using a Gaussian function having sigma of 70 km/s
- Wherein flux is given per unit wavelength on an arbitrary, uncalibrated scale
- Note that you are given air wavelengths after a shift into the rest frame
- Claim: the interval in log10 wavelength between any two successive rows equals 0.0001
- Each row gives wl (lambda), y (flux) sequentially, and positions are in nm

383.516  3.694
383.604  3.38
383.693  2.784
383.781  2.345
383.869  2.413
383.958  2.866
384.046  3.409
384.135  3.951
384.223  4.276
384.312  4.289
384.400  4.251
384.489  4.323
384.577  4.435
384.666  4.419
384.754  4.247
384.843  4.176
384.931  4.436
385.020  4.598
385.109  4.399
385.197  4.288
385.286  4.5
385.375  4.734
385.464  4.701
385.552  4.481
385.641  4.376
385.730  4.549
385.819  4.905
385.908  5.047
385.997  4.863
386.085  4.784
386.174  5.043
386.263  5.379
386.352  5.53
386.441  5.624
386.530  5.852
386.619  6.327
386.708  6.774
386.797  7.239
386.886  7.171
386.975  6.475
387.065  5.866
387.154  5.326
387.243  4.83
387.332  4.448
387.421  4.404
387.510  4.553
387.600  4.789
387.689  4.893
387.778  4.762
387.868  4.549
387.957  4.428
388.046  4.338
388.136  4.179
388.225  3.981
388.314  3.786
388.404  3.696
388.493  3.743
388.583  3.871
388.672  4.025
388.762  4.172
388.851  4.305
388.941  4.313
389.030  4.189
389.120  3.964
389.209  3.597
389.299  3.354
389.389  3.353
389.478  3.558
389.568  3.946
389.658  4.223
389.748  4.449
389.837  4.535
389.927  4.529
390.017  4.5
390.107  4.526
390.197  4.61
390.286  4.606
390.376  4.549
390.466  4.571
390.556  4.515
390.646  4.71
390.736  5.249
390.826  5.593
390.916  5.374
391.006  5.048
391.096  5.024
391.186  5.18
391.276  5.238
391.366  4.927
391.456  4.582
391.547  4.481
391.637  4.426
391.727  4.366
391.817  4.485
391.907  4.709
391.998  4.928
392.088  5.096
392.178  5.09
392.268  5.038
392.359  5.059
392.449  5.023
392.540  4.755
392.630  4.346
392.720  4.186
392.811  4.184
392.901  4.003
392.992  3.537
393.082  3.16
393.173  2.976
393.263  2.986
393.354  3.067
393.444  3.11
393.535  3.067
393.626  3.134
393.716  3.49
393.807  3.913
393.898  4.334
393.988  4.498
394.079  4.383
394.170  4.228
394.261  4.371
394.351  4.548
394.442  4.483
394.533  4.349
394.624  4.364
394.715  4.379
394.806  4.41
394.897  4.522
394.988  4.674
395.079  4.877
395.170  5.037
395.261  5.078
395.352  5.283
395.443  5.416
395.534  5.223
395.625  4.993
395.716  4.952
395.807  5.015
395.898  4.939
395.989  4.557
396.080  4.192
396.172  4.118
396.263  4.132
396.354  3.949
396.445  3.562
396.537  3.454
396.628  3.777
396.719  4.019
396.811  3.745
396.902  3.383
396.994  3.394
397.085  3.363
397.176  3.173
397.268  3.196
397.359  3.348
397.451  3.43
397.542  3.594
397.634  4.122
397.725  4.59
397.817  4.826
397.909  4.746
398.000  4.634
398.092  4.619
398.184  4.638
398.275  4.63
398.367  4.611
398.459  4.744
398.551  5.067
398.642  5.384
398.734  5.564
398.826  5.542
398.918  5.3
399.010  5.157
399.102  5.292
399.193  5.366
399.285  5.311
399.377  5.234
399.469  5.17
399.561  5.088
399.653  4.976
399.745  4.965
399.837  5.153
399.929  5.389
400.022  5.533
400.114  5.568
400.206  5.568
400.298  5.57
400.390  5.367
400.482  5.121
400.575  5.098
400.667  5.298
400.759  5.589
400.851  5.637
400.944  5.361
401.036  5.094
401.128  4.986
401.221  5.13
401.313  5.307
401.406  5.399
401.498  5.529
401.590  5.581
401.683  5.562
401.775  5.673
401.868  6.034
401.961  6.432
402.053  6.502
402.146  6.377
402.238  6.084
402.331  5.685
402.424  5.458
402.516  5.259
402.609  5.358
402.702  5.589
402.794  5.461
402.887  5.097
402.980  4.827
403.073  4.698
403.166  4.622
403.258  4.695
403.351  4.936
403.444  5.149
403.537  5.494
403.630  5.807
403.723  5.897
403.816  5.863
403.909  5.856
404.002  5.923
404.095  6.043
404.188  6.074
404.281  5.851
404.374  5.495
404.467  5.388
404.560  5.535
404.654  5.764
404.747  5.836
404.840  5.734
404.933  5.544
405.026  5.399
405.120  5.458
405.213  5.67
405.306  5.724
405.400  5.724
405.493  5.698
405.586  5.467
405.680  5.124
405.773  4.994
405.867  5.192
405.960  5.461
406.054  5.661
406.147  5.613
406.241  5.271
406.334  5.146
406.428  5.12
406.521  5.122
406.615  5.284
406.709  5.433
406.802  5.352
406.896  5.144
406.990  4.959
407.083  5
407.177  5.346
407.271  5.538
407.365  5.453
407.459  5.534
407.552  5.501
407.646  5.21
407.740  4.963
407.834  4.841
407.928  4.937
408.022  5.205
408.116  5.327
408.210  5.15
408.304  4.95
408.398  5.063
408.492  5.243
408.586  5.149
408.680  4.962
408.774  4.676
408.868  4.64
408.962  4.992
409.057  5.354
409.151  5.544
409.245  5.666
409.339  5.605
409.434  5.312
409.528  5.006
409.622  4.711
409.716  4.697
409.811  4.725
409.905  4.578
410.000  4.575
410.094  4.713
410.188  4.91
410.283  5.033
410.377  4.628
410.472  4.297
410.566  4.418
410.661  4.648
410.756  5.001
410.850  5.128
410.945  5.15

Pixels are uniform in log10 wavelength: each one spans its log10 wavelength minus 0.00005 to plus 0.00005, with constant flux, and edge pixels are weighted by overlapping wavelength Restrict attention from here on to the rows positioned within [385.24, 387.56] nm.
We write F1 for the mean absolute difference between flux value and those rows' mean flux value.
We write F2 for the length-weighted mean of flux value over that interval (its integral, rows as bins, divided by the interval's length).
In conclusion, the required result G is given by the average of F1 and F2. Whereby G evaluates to 3.0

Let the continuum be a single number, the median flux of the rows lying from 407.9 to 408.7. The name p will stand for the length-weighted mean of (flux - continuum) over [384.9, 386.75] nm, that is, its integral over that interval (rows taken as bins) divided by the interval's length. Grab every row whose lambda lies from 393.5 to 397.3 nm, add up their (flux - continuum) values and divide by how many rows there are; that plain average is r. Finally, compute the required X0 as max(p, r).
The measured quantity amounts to -0.14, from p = -0.1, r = -0.91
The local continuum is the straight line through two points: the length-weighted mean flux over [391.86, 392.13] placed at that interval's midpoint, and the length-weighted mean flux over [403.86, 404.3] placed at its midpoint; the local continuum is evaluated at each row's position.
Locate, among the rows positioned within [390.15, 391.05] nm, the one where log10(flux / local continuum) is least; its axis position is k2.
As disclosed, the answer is 390.556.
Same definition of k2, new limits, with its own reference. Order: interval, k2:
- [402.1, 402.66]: 402.516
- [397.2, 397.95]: 397.268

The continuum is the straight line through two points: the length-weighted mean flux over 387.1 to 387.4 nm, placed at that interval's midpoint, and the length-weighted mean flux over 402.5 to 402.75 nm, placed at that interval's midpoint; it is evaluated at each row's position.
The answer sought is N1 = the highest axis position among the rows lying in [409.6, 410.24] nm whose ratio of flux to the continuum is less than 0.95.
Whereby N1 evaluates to 410.188 nm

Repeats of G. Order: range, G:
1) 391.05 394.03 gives 2.4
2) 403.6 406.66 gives 2.9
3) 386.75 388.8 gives 2.8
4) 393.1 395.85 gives 2.4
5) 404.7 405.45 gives 2.9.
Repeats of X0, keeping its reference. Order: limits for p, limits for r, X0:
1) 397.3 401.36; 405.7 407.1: 0.10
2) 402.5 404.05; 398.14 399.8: 0.18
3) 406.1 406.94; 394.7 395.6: 0.13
